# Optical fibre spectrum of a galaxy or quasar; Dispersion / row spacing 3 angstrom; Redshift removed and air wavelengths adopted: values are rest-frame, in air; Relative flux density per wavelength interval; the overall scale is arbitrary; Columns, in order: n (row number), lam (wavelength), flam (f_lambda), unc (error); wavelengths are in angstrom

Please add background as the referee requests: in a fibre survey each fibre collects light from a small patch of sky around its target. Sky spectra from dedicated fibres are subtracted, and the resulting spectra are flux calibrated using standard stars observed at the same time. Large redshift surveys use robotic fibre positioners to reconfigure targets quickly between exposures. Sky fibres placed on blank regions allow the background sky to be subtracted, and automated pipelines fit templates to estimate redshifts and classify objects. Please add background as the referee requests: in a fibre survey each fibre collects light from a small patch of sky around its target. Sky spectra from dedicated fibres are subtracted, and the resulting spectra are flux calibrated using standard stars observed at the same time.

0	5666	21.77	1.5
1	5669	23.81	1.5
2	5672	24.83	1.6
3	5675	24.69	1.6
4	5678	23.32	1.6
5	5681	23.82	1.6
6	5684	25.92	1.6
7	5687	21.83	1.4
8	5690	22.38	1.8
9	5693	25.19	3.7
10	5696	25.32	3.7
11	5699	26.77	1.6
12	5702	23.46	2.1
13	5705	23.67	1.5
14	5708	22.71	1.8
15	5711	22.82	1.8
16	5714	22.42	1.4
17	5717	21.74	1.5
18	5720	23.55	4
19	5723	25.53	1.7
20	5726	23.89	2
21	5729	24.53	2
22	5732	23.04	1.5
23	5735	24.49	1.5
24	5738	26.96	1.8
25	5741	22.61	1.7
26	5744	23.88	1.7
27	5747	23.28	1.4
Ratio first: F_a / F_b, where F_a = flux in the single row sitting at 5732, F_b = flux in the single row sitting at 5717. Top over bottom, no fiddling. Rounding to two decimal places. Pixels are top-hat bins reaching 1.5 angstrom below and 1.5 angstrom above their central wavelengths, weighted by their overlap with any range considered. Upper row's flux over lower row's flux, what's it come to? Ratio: 1.06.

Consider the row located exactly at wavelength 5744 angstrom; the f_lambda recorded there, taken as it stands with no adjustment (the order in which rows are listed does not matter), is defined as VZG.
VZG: 23.88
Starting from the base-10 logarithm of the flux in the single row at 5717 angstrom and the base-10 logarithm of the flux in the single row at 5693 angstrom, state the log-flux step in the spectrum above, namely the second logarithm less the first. 0.064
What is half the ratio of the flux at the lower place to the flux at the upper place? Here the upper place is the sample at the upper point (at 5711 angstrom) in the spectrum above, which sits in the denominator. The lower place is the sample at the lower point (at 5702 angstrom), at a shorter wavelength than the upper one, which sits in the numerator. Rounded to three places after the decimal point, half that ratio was 0.514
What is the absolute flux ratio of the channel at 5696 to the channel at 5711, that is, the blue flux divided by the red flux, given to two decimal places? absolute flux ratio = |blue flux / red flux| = 1.11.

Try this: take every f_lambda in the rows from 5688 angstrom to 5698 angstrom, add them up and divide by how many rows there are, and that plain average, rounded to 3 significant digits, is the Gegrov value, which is 24.3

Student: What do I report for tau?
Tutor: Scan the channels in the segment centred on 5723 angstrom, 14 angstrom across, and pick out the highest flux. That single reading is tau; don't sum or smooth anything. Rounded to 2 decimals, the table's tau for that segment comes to 25.53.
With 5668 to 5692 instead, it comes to 25.92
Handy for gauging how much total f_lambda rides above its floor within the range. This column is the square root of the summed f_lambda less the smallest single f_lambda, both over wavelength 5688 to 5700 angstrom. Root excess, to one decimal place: 8.8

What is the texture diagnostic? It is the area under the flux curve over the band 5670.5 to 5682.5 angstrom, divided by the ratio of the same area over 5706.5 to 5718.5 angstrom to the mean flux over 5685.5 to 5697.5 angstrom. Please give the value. 25.5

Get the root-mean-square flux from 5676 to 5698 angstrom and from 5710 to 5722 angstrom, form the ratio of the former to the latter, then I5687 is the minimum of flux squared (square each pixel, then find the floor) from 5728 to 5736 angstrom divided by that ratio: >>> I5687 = 501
